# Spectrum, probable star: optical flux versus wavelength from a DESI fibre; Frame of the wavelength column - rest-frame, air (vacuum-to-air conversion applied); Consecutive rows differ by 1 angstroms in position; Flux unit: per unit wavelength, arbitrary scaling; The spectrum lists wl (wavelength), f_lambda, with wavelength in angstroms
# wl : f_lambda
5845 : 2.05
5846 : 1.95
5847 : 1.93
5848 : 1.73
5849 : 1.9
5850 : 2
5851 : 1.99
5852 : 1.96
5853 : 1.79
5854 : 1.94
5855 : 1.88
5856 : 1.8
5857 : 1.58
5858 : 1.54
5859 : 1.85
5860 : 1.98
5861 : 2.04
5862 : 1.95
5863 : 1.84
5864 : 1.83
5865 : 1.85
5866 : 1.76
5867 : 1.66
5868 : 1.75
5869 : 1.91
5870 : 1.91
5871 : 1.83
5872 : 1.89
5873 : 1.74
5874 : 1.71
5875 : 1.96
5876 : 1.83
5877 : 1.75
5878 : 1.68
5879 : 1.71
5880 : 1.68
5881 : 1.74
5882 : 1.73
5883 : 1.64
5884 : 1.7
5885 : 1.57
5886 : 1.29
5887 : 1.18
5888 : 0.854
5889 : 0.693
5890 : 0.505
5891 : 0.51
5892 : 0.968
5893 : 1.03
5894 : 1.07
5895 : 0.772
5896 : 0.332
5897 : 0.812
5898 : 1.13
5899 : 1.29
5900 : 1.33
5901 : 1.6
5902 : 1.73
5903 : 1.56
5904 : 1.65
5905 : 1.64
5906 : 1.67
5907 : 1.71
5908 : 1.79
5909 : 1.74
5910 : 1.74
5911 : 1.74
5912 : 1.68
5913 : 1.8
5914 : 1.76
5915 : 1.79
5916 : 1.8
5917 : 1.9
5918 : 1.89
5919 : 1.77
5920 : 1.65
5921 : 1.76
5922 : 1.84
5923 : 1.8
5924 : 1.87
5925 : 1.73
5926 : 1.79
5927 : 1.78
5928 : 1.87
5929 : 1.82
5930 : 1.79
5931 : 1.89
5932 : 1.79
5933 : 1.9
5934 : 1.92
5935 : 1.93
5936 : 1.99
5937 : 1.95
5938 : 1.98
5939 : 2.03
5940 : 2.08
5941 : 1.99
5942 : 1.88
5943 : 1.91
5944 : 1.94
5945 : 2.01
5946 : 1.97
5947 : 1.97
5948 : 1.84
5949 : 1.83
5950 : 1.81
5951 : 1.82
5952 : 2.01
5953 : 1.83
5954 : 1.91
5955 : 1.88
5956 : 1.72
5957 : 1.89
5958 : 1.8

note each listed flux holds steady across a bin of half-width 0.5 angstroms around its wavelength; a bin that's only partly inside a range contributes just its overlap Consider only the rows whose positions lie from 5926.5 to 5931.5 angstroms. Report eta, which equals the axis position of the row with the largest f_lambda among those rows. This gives 5931 angstroms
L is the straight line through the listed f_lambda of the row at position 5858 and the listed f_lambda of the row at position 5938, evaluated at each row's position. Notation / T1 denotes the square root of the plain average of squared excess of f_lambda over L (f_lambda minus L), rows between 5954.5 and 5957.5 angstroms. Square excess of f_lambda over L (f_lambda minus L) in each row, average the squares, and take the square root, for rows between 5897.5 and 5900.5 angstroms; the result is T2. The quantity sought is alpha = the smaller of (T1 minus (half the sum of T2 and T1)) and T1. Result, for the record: -0.1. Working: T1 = 0.26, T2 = 0.52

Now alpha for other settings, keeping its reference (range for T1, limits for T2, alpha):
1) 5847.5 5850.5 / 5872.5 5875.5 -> 0.1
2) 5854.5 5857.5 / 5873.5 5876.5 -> 0.0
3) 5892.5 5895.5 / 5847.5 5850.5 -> 0.2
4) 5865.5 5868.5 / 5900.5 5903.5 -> 0.0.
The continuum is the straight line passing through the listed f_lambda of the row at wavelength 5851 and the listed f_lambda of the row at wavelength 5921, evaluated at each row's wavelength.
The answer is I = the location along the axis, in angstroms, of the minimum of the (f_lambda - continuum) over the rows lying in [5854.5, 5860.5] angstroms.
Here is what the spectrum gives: 5858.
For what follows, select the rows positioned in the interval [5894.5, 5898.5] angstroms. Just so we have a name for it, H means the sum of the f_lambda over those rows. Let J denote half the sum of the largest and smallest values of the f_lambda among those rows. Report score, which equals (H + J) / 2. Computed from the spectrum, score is 1.9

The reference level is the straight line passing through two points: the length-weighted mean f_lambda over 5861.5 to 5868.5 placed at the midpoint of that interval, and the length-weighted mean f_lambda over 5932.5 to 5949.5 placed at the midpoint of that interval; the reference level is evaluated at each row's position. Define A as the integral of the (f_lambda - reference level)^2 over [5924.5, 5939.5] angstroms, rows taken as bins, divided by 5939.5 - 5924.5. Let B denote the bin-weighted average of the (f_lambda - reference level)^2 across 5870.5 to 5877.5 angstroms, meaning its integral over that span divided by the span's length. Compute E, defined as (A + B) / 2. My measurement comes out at 0.01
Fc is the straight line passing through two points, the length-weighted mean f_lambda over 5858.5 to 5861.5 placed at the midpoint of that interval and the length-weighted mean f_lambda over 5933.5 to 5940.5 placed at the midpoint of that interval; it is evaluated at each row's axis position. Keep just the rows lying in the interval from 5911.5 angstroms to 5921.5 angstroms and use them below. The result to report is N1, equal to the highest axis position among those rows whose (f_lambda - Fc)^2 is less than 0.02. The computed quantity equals 5918 angstroms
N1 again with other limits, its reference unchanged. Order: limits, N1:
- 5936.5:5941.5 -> 5941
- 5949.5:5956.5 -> 5955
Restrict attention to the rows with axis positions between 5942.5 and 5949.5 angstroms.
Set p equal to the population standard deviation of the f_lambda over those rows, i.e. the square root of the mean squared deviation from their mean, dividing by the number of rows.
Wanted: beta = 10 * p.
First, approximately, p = 0.06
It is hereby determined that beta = 0.63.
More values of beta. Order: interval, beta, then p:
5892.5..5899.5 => 2.92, 0.29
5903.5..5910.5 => 0.51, 0.05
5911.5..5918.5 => 0.70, 0.07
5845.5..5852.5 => 0.85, 0.08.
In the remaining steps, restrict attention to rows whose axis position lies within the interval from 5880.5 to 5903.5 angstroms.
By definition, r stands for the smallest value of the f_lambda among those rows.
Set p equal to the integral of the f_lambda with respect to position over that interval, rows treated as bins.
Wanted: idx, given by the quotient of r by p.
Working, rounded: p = 27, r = 0.332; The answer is 0.012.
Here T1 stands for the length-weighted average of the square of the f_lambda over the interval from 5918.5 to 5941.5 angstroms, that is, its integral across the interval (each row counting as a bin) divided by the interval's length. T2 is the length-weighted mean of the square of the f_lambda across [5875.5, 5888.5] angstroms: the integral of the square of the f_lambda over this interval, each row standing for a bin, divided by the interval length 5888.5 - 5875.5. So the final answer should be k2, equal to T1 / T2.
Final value 1.4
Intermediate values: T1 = 3.49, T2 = 2.5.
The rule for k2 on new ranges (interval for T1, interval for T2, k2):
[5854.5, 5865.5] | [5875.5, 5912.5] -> 1.6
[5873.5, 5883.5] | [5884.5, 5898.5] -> 3.3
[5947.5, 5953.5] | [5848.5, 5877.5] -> 1.0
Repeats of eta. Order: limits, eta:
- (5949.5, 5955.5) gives 5952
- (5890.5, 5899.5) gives 5899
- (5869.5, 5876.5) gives 5875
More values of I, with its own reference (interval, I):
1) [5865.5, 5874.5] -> 5867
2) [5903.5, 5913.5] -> 5905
